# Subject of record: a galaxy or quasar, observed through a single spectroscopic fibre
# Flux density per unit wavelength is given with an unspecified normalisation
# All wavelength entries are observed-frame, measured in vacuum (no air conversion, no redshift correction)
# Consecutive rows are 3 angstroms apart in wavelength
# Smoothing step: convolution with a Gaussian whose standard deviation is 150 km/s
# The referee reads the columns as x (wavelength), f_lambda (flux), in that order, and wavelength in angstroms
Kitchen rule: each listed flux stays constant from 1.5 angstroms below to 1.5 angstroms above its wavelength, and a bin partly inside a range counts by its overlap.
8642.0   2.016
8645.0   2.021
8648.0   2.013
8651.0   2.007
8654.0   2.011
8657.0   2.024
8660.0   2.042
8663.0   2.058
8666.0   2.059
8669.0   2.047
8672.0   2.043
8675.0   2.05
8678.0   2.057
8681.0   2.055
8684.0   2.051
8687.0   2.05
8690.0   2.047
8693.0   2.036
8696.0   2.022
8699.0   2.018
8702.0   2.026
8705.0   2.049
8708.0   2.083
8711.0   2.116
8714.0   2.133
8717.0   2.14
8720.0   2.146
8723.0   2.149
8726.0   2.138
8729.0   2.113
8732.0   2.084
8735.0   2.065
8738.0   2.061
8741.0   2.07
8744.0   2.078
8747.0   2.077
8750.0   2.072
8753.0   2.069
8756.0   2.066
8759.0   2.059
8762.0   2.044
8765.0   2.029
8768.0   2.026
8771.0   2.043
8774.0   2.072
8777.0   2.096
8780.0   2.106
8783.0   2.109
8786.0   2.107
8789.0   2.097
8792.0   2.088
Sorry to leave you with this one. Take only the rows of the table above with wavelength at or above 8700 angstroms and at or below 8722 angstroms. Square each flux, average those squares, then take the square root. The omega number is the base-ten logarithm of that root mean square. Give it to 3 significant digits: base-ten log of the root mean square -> 0.322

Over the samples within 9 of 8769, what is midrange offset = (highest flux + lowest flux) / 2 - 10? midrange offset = -7.94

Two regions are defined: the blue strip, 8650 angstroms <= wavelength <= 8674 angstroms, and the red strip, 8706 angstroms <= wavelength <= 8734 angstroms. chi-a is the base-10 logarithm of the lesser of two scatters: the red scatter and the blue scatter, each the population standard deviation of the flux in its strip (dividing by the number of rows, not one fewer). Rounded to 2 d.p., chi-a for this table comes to -1.73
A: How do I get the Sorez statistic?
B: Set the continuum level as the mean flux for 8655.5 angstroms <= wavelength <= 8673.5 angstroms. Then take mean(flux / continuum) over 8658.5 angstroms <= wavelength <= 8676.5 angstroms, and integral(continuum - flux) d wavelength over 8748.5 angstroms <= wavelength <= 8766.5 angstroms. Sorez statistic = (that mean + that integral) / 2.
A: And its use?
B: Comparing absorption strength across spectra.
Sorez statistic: 0.40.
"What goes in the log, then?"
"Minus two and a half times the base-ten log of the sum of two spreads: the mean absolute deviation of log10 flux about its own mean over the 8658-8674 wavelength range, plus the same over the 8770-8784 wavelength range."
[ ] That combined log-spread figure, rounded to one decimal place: 5.5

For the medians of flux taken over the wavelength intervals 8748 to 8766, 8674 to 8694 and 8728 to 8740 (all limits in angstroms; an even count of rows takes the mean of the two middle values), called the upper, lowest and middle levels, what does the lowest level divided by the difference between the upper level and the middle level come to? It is -171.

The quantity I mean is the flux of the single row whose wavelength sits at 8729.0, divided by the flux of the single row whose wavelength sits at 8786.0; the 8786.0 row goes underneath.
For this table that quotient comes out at 1.00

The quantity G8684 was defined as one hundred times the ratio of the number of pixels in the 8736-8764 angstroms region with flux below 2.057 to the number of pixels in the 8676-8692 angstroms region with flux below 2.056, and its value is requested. 25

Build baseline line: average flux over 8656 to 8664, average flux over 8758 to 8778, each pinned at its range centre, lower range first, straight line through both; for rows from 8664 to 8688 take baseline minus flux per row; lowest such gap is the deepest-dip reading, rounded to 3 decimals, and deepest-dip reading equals -0.017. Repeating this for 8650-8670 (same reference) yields -0.017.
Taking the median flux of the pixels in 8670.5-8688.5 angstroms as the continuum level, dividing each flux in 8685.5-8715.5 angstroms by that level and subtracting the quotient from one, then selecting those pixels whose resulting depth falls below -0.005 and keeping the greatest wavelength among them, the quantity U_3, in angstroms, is 8714.0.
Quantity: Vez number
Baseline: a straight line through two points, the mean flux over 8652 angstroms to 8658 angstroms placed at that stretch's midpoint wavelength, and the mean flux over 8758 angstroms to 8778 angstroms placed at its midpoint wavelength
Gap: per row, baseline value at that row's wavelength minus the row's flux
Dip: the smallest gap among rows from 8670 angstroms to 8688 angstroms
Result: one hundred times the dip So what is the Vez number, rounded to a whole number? -3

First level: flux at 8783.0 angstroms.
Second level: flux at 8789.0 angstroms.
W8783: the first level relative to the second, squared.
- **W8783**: 1.01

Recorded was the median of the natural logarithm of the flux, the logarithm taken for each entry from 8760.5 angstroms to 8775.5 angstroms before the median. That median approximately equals 0.714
